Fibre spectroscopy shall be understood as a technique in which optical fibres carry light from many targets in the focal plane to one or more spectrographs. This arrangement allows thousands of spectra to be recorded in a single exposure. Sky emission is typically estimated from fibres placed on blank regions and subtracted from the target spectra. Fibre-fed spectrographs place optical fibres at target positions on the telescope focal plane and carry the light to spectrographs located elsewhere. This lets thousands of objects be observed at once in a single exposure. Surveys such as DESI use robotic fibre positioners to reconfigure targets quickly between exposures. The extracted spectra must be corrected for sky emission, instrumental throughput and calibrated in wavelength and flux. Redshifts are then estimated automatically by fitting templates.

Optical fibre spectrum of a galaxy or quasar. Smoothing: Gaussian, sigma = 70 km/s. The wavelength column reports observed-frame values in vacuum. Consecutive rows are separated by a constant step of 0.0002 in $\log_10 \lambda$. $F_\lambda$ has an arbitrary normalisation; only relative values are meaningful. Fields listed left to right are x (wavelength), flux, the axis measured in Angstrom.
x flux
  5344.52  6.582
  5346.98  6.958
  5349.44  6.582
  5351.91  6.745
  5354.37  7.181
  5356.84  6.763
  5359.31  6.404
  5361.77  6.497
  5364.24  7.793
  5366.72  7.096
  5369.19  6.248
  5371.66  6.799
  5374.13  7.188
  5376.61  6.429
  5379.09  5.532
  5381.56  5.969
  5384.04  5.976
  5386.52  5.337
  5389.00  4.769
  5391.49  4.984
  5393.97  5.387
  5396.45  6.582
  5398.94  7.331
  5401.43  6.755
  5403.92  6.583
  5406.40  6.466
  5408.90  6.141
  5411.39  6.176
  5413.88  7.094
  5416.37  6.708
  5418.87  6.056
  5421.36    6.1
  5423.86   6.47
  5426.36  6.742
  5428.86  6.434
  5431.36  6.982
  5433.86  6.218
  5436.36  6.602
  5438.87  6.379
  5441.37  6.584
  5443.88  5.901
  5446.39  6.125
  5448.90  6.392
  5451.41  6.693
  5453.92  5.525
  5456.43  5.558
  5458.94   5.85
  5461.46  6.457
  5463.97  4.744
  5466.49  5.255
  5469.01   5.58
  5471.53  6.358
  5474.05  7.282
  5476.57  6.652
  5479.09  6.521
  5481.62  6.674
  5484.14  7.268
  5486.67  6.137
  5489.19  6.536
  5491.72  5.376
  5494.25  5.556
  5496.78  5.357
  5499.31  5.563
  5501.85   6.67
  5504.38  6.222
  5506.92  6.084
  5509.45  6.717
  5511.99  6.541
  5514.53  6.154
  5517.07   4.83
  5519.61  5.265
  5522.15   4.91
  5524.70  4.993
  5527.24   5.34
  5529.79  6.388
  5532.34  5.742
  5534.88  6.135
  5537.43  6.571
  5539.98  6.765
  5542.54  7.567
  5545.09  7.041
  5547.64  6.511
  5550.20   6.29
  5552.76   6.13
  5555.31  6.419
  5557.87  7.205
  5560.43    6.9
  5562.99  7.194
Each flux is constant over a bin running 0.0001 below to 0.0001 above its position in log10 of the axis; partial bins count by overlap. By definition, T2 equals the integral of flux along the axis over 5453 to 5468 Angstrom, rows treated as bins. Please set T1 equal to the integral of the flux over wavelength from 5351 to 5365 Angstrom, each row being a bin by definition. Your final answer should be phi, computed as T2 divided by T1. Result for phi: 0.87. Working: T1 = 96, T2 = 83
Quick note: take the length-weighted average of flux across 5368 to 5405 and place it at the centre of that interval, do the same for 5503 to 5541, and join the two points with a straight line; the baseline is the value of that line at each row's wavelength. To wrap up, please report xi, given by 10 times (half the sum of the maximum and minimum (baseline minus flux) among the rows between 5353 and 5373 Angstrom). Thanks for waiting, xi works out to -8.7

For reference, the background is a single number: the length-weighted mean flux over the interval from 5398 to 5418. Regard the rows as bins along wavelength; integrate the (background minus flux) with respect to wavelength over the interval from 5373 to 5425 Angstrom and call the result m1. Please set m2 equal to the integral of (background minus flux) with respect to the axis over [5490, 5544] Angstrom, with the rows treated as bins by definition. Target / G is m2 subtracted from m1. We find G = -14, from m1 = 23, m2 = 37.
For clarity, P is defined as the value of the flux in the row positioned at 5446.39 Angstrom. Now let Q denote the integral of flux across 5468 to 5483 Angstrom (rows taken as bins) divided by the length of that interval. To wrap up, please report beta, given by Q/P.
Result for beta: 1.07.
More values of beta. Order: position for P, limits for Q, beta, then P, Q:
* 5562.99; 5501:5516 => 0.89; 7.194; 6.37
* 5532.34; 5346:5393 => 1.11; 5.742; 6.37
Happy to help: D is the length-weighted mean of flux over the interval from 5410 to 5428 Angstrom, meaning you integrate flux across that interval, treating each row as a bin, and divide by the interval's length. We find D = 6.5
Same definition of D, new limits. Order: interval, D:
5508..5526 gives 5.6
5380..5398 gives 5.6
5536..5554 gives 6.7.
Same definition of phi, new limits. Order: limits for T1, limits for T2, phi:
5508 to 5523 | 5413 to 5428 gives 1.13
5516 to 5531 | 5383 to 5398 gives 1.05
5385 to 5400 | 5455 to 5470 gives 0.98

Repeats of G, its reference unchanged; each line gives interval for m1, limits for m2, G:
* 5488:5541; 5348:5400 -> 25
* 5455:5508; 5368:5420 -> 8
